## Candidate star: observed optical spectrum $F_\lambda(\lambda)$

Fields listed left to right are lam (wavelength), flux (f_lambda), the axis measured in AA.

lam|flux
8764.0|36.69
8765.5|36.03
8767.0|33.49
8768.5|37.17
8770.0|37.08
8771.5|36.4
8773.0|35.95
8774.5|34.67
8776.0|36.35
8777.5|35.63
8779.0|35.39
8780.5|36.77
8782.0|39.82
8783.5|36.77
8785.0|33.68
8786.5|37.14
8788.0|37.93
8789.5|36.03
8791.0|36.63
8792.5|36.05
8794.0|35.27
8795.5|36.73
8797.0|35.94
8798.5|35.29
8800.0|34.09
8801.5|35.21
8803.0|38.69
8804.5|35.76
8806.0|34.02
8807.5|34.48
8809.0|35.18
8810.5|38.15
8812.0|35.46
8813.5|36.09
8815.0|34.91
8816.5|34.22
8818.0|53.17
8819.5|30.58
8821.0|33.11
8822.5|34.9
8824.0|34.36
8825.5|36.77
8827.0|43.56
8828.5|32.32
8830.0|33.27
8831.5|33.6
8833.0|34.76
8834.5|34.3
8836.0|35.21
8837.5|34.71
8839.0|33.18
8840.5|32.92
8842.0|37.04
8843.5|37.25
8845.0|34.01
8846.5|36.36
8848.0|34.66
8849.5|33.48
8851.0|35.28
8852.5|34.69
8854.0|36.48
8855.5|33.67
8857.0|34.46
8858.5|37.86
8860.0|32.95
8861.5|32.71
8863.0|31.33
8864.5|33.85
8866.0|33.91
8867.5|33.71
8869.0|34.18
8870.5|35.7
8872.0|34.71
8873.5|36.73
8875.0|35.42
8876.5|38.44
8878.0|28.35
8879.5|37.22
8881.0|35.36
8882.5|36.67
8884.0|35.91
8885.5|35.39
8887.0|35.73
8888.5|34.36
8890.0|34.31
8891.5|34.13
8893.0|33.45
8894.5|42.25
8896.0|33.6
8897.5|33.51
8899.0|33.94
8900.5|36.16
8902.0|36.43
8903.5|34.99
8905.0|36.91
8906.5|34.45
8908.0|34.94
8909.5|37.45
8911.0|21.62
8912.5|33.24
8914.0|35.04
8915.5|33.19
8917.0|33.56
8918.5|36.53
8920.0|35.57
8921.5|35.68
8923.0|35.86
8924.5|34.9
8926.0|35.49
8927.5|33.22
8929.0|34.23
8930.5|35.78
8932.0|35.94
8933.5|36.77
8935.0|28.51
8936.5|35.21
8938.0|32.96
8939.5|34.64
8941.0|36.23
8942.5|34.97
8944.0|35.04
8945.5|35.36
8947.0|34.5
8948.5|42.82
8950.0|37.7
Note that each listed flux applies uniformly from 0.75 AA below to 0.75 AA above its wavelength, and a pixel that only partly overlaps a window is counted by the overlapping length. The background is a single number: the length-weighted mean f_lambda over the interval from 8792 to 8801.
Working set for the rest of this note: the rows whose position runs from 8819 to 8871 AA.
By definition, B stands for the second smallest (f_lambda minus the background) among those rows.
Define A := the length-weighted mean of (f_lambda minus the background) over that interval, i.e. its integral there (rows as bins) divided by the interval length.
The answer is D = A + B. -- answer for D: -5.1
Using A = -0.9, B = -4.2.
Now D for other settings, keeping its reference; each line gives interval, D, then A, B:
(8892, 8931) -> -3.2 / -0.9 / -2.3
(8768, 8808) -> -0.9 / 0.6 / -1.5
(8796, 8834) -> -2.8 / 0.4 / -3.2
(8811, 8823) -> -1.3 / 1.1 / -2.4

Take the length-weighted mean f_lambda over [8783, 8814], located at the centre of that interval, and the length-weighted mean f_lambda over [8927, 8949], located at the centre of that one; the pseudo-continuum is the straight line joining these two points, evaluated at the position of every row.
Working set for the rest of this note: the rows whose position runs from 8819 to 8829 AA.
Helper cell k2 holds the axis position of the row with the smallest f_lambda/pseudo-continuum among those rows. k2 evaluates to 8819.5 AA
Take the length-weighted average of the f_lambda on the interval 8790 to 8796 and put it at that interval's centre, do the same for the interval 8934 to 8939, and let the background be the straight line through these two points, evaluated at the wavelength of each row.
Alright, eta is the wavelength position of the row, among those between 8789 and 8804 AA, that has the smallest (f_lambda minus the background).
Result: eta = 8800.0 AA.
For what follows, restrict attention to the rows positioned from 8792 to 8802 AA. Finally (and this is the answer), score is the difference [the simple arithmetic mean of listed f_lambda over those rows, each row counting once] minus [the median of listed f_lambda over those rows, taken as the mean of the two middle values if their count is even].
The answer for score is 0.2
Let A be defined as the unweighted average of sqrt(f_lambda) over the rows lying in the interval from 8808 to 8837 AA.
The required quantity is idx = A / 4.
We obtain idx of 1.50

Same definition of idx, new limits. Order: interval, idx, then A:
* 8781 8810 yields 1.50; 6.00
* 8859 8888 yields 1.47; 5.88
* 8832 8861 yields 1.48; 5.91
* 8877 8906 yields 1.48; 5.93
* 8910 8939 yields 1.45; 5.81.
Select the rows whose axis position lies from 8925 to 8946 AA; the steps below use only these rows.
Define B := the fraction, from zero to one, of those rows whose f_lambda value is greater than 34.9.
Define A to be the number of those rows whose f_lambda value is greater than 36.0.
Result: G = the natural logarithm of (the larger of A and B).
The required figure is 0.7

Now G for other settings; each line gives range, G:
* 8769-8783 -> 1.6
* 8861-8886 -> 1.4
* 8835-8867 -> 1.6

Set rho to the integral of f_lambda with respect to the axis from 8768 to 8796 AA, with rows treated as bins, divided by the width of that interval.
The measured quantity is 36.4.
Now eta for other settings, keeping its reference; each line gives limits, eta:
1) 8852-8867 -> 8863.0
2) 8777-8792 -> 8785.0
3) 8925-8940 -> 8935.0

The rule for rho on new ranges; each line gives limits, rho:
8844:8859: 35.1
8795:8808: 35.6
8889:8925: 34.7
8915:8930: 34.9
